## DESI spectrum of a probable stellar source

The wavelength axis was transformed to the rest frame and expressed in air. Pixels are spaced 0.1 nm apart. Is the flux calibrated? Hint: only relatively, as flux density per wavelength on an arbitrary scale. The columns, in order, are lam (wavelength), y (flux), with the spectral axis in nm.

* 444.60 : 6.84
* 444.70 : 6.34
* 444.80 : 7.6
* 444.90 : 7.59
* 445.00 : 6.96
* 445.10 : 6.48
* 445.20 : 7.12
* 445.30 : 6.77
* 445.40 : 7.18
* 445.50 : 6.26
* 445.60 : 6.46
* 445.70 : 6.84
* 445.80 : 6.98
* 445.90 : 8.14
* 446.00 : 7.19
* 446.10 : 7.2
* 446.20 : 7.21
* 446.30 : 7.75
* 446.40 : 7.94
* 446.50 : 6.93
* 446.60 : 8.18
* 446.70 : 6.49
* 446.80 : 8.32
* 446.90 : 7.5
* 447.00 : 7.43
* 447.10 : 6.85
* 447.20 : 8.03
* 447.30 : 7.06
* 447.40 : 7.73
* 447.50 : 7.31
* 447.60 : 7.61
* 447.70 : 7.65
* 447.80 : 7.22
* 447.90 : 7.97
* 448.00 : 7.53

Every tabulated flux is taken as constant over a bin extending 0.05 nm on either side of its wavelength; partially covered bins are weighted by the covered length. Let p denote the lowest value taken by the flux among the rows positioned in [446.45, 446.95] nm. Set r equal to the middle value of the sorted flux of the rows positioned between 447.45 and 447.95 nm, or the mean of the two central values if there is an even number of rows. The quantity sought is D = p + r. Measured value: 14.1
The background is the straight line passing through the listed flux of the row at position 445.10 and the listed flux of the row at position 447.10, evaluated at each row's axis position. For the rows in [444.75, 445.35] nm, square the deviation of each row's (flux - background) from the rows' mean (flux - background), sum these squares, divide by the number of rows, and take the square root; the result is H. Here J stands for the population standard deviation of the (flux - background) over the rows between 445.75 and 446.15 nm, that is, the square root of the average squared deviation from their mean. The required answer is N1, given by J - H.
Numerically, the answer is 0.02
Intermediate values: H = 0.43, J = 0.45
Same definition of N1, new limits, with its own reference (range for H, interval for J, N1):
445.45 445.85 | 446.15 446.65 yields 0.19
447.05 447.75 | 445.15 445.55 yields 0.01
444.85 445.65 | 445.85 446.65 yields 0.01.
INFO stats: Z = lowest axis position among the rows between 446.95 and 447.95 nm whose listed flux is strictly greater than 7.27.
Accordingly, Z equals 447.00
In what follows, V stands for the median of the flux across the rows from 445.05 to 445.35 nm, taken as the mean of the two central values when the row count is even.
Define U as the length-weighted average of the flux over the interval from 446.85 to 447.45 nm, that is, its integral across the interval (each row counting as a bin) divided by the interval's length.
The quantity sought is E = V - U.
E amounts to -0.66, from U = 7.43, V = 6.8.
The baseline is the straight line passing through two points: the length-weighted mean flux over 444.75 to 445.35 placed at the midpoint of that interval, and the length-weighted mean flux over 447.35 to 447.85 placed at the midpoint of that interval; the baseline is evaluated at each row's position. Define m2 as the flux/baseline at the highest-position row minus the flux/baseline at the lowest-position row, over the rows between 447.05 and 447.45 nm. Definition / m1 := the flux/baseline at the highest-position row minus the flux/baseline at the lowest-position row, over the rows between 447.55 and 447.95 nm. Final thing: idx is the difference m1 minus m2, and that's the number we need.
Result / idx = -0.07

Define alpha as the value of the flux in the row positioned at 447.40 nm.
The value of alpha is 7.73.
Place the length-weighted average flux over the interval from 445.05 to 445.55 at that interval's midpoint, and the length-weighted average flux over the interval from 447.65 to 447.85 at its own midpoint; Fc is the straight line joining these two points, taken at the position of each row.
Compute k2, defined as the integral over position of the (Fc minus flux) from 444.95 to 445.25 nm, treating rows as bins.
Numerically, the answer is -0.044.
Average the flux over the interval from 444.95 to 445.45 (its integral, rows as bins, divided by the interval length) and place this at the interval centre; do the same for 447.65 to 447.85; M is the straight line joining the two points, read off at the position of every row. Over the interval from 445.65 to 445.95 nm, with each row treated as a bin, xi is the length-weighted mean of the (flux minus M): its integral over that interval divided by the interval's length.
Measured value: 0.29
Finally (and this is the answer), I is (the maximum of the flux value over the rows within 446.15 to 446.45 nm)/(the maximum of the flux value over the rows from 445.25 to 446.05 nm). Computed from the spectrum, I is 0.98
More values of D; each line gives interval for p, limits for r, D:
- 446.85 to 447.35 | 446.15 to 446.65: 14.6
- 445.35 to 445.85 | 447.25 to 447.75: 13.9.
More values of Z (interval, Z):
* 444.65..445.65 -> 444.80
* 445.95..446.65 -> 446.30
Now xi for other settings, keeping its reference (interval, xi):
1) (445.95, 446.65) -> 0.35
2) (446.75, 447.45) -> 0.26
